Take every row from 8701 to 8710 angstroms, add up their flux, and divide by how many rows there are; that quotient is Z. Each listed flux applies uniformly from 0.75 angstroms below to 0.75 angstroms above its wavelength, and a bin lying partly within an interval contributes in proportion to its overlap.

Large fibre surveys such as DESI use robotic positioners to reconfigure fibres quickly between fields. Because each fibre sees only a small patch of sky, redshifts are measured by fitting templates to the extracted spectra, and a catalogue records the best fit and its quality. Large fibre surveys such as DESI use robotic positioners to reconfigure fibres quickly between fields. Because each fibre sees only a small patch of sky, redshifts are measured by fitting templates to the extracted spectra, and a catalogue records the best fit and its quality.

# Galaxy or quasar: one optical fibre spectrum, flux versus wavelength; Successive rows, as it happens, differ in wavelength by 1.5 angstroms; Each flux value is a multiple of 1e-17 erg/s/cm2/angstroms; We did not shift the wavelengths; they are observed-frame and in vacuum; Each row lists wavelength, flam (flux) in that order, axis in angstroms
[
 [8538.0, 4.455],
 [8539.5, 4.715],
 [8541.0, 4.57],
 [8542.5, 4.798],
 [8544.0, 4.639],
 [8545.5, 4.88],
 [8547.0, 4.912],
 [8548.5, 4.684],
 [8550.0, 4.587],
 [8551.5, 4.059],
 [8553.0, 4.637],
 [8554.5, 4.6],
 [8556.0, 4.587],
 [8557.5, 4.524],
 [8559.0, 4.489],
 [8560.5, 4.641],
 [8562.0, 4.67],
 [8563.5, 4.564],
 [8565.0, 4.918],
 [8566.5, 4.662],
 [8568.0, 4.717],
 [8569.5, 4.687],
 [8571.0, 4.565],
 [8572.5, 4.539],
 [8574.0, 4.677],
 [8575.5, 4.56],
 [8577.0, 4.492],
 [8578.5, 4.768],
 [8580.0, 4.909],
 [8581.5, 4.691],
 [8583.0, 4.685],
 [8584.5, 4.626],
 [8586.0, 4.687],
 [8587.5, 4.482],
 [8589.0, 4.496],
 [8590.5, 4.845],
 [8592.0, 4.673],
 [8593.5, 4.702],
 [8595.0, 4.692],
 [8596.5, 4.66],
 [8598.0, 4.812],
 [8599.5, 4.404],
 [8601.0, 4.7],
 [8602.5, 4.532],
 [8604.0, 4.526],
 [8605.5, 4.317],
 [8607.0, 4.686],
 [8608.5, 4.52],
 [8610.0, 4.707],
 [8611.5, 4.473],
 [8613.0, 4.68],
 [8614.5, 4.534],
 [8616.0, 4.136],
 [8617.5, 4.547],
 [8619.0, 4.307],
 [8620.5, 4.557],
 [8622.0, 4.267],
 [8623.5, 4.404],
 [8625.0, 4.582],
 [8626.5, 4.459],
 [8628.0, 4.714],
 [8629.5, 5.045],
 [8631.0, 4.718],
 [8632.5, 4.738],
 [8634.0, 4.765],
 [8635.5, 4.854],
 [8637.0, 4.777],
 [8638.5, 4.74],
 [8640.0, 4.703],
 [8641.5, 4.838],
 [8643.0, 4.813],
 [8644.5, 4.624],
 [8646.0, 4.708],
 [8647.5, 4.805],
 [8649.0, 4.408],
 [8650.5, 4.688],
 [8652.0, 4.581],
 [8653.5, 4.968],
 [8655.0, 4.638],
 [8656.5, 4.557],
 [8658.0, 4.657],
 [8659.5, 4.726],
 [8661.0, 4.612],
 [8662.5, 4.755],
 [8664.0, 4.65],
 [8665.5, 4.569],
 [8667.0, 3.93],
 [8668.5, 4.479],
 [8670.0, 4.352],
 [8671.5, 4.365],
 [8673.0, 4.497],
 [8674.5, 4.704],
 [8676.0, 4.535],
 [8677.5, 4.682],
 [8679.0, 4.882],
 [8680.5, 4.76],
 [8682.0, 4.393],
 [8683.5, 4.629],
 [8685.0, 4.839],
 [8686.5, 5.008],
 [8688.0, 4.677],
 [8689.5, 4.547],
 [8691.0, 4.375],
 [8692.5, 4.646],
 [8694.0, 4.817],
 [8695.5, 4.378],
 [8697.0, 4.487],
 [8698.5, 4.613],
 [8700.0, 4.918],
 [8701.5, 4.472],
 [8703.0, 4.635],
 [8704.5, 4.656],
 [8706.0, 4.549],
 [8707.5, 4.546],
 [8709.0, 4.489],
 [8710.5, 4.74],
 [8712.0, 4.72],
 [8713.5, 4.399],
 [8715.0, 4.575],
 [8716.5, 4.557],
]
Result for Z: 4.56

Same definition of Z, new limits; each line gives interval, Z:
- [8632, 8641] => 4.76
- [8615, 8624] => 4.37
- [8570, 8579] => 4.60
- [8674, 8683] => 4.66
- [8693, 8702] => 4.61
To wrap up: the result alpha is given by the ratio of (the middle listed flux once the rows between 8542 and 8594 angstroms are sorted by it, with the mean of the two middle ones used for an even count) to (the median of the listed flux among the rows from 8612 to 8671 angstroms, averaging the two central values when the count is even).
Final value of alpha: 1.00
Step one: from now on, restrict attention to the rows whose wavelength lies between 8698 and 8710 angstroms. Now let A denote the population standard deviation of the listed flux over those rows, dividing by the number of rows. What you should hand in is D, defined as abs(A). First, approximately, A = 0.132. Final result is 0.132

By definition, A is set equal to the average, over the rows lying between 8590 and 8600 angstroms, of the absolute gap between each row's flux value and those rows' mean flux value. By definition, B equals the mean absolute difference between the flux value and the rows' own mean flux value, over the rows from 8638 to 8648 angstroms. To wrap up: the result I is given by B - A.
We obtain -0.03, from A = 0.090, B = 0.06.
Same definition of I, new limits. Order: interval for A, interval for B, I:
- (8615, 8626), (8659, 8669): 0.05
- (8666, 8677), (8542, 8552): 0.03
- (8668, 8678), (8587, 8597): -0.01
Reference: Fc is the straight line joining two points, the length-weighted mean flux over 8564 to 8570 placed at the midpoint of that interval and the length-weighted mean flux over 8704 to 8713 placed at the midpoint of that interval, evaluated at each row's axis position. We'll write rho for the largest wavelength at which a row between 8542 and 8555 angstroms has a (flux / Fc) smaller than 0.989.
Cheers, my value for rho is 8554.5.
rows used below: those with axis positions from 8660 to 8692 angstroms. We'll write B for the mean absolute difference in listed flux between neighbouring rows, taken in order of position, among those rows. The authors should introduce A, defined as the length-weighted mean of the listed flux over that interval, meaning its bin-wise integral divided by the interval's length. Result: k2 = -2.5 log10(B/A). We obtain 3.34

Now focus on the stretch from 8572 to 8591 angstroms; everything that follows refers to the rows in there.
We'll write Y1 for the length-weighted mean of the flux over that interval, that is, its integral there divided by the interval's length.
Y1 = 4.65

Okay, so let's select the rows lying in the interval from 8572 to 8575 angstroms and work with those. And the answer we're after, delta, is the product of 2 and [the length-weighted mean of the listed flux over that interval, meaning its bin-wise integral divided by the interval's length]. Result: 9.22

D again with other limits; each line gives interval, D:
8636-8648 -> 0.067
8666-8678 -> 0.228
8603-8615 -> 0.123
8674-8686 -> 0.150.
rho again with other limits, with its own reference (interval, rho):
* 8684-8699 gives 8697.0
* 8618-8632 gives 8626.5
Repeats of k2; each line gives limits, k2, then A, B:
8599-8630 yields 3.23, 4.53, 0.23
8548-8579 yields 3.69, 4.60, 0.15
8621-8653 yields 3.75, 4.68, 0.15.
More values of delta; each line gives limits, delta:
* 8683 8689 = 9.57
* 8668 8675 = 8.94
